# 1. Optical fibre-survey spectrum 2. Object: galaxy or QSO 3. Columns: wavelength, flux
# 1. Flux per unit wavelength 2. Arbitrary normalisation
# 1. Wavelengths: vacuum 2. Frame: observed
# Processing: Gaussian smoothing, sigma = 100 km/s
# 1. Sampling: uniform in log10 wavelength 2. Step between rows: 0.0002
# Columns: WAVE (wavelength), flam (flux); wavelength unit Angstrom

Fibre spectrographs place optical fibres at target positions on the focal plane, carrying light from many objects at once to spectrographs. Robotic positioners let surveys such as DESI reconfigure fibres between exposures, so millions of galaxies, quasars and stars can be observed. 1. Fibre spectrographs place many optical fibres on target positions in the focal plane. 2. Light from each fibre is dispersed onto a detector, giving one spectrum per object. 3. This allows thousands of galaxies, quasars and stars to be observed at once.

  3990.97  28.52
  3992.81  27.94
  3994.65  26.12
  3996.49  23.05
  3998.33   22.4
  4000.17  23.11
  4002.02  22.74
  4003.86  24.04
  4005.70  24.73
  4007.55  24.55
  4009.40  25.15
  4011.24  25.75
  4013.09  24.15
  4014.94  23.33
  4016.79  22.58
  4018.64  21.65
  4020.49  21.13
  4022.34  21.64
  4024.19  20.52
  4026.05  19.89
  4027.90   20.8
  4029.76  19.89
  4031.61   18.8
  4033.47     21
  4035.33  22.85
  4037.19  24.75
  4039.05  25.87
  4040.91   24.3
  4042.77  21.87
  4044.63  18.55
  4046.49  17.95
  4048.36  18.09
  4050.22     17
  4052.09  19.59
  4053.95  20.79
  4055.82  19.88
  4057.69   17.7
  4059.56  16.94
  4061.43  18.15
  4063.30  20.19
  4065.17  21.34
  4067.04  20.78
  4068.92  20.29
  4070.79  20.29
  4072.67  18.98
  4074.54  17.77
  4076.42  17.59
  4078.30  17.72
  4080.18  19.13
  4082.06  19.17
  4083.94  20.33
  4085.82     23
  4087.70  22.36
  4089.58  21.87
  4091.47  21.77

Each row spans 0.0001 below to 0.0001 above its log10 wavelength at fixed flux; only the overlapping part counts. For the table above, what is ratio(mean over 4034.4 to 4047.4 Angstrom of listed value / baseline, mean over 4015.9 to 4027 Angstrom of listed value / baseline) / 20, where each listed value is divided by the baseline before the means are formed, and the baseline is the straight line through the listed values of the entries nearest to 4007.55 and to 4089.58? 0.054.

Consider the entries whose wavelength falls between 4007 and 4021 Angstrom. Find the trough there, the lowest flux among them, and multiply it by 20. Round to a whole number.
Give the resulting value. 423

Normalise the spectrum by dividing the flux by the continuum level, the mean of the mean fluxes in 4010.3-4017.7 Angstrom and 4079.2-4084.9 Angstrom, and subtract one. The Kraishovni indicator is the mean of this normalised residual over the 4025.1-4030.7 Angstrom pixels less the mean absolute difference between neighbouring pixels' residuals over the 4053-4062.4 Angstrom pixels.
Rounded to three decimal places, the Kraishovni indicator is -0.130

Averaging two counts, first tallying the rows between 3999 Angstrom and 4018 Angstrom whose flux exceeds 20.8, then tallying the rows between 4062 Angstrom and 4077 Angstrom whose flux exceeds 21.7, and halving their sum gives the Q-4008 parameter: 5.0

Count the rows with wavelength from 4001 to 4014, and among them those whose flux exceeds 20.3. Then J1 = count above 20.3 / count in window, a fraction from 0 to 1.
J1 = 1.0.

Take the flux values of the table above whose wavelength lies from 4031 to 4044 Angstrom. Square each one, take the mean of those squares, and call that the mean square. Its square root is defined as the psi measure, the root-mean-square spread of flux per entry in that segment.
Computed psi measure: 23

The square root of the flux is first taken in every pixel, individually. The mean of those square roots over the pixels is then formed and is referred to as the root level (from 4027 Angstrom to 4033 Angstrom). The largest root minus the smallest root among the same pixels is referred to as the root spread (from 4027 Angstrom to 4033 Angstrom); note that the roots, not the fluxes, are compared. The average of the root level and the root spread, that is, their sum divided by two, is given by 2.34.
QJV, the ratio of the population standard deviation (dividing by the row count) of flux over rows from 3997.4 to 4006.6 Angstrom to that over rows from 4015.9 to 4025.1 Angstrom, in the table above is 1.3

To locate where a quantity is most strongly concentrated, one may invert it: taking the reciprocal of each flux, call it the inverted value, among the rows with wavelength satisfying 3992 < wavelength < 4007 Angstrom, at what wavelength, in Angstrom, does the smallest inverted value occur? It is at 3992.81 Angstrom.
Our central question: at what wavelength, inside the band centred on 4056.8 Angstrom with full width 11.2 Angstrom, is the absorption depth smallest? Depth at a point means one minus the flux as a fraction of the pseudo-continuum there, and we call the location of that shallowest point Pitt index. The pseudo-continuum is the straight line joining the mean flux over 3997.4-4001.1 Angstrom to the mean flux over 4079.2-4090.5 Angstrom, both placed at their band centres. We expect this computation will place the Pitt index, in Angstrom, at 4053.95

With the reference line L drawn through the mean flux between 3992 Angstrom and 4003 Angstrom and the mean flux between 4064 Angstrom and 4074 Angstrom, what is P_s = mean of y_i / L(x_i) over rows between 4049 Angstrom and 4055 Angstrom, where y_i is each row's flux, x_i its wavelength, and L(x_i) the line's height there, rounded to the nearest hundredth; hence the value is 0.90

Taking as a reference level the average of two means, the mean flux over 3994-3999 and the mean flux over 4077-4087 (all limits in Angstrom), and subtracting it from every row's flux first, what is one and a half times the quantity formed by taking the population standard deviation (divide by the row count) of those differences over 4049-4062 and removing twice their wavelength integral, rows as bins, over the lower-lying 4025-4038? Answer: 30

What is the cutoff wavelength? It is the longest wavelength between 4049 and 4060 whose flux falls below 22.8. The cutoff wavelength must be 4059.56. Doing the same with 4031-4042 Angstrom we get 4033.47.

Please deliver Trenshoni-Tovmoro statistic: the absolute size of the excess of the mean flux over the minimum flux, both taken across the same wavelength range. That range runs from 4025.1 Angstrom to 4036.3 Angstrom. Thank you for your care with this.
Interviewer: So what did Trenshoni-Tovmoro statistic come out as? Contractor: 1.74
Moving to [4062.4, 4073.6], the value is 1.33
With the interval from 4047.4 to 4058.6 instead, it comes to 1.84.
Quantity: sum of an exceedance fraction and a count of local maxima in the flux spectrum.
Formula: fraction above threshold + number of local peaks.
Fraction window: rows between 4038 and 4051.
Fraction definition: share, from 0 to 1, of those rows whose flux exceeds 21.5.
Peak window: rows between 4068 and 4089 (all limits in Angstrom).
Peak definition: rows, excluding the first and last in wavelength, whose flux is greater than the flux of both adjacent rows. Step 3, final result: 1.4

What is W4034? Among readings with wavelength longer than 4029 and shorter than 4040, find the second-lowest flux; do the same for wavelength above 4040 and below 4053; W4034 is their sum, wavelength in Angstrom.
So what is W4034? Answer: 37.8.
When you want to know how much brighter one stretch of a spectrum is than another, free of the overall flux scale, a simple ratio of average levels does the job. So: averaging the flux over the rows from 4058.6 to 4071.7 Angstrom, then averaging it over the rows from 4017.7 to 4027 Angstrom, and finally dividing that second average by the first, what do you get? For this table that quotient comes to 1.06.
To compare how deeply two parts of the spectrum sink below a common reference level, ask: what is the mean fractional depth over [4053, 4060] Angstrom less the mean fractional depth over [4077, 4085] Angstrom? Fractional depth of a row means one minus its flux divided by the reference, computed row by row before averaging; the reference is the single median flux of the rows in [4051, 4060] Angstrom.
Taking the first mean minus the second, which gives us 0.01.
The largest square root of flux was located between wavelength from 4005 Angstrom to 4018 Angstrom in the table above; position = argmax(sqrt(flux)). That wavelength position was 4011.24 Angstrom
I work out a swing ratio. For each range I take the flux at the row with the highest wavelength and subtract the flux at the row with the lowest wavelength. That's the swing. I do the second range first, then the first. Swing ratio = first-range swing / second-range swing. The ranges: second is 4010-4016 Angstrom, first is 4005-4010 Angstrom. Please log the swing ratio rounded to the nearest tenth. -0.2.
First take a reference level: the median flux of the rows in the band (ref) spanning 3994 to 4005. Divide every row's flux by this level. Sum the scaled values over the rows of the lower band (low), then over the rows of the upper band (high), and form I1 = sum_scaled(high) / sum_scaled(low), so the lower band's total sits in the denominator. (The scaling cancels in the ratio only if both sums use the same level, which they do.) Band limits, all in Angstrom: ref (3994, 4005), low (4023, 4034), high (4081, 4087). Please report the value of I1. 0.52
